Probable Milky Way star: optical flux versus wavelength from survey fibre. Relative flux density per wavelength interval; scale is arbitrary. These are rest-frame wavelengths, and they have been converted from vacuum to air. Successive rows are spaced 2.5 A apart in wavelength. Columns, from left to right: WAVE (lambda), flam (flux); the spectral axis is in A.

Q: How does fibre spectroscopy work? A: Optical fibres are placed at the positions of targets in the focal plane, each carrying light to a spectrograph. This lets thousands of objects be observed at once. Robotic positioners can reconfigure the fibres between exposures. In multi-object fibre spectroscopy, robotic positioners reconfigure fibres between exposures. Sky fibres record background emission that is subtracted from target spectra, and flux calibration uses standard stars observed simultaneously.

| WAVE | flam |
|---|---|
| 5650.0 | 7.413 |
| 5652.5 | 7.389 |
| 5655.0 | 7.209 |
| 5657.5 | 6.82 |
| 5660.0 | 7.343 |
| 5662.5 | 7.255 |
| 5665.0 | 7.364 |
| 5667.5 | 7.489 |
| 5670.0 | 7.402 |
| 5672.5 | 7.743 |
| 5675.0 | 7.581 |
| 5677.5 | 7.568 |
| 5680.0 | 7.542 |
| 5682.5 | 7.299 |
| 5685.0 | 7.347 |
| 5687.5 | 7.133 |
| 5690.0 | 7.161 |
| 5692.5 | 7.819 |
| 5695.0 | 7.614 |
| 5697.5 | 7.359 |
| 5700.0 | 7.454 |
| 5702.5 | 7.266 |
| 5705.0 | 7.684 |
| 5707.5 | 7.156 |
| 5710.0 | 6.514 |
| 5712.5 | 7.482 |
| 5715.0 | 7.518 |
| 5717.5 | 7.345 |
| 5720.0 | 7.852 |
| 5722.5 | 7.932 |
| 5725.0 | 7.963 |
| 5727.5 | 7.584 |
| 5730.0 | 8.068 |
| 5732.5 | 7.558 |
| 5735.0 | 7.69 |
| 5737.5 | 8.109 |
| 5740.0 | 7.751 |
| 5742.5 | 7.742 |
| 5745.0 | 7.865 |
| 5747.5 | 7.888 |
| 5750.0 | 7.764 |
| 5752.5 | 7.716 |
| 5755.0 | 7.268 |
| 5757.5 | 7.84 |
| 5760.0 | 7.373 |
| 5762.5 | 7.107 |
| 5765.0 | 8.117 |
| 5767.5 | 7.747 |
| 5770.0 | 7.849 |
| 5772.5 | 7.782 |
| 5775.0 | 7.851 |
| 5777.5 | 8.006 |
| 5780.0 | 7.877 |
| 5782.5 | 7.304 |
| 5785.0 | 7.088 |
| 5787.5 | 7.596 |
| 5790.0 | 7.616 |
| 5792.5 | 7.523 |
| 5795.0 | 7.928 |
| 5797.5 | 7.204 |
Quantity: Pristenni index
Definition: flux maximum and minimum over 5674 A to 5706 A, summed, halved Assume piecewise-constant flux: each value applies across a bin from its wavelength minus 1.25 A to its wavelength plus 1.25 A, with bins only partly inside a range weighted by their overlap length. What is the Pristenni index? 7.5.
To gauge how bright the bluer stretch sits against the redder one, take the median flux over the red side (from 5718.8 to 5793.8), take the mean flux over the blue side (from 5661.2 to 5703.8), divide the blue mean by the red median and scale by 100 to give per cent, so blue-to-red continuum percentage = 95.8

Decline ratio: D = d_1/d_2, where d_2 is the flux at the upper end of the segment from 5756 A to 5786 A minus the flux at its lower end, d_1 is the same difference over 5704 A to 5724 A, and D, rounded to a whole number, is 0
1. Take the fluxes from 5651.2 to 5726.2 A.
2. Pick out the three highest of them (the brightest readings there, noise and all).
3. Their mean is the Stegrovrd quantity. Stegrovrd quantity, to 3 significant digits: 7.92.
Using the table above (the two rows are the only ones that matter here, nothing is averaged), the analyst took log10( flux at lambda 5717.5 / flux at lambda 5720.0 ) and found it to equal -0.029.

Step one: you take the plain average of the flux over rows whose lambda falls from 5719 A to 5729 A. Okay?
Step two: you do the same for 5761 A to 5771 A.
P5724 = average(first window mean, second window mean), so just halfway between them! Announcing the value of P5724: 7.77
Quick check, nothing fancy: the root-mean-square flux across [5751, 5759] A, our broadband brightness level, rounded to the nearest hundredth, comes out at 7.61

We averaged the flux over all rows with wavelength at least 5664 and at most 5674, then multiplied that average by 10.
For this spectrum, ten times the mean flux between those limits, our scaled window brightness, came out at 75.0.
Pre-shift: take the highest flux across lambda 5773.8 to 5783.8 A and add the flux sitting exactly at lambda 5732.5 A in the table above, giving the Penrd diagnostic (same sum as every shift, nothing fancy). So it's 15.6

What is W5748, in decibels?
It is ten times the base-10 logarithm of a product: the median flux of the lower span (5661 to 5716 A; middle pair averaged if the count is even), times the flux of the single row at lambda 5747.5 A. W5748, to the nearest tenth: 17.7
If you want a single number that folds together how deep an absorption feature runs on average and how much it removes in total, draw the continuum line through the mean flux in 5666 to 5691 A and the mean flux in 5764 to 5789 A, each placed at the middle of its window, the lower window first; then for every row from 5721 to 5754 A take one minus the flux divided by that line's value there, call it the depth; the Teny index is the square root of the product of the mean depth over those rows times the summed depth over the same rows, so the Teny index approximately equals 0.101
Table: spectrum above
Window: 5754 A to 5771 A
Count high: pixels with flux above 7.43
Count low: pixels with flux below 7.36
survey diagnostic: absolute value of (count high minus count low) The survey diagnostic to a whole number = 2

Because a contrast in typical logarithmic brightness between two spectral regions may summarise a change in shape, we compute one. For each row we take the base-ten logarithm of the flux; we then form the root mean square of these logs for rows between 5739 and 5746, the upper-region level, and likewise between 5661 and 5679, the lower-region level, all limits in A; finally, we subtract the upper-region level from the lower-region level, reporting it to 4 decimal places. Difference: -0.0171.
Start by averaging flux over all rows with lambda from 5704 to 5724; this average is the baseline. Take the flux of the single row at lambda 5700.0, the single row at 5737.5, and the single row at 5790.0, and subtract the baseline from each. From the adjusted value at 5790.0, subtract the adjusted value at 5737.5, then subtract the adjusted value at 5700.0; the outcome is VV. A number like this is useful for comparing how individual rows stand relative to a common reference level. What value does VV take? -0.51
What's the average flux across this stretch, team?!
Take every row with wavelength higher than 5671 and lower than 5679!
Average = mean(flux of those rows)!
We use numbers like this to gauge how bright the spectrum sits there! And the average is 7.6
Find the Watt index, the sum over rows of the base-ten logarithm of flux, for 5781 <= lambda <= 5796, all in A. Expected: 5.252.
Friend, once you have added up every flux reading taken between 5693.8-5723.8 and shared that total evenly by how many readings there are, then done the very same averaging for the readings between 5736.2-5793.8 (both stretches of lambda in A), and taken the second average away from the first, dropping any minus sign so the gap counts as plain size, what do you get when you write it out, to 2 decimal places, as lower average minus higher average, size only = 0.25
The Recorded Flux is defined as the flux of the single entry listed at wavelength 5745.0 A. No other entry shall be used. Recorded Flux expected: 7.865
